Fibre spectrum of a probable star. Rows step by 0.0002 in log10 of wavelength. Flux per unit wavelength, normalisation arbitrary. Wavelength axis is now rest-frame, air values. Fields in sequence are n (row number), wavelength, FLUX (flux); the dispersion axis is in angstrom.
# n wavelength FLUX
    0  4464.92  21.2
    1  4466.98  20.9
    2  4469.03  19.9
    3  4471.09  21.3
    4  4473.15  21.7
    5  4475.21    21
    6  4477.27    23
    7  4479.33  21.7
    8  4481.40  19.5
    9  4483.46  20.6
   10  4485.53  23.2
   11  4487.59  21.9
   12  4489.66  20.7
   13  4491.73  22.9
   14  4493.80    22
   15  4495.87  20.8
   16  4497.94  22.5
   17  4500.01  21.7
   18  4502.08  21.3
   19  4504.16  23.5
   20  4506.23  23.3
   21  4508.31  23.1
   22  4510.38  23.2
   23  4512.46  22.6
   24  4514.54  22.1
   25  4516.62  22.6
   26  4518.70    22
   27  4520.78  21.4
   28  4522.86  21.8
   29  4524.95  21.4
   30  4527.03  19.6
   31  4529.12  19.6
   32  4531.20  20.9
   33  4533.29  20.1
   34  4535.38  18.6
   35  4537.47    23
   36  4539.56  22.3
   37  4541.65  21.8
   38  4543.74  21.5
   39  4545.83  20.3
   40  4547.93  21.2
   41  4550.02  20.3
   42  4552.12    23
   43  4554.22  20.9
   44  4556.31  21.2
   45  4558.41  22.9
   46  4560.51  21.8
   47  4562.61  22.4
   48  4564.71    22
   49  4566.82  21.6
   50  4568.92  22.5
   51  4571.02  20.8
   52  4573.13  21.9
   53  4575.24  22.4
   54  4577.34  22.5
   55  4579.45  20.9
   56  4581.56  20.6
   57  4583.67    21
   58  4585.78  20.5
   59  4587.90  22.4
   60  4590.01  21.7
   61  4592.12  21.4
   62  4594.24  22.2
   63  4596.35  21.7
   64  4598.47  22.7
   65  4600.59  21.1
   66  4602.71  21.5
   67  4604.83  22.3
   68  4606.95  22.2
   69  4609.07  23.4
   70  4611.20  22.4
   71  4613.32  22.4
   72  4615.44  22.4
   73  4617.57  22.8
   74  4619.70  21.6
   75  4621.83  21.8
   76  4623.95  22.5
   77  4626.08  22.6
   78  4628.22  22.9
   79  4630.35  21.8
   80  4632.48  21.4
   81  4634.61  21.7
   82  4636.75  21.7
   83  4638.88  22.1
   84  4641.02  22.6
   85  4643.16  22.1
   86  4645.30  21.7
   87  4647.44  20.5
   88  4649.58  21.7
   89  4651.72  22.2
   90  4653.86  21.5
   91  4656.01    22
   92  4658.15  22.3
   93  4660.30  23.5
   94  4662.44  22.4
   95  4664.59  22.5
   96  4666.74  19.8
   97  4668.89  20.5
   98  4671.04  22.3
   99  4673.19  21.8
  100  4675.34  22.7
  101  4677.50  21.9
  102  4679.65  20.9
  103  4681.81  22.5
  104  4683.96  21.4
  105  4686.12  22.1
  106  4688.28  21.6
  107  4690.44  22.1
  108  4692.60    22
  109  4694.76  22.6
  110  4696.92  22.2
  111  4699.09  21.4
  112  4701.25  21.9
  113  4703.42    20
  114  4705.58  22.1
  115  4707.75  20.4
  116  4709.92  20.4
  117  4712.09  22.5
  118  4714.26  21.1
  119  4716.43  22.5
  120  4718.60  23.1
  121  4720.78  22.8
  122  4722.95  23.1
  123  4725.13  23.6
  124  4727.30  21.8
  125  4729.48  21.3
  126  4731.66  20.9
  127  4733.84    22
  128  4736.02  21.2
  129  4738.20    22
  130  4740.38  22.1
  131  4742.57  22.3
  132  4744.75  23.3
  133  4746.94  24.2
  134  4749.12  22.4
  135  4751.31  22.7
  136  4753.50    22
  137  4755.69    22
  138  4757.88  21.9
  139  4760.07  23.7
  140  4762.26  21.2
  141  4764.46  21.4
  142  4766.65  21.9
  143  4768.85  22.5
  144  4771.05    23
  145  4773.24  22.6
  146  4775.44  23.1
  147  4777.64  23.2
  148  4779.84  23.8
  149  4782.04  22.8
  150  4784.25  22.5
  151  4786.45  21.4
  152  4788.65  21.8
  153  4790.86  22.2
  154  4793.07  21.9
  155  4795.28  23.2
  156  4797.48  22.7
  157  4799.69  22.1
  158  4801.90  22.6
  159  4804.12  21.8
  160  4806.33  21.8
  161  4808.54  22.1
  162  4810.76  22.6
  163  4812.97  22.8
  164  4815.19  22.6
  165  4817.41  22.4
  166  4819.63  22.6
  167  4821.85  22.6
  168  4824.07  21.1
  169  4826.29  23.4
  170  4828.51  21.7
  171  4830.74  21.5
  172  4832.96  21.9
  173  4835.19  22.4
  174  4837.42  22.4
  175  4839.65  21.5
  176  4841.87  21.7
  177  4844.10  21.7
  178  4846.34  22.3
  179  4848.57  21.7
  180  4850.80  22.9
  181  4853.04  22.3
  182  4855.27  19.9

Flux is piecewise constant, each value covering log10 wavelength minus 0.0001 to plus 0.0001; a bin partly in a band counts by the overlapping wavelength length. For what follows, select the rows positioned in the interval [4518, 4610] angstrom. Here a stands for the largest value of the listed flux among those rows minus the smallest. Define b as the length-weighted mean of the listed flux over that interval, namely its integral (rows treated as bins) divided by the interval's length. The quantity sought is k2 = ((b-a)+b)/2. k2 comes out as 19.1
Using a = 4.8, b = 21.5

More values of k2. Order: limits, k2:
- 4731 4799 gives 20.7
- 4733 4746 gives 21.1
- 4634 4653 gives 20.8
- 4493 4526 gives 20.9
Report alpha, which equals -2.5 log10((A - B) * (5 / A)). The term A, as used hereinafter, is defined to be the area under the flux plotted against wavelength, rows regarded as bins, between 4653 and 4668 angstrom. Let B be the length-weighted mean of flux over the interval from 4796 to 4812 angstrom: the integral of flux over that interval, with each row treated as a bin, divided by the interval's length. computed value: -1.671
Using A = 330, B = 22.3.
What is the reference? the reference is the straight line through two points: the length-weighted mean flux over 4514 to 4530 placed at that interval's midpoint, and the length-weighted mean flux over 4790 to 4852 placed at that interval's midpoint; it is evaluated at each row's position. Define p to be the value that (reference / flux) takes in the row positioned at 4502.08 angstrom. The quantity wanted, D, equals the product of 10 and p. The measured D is 10.0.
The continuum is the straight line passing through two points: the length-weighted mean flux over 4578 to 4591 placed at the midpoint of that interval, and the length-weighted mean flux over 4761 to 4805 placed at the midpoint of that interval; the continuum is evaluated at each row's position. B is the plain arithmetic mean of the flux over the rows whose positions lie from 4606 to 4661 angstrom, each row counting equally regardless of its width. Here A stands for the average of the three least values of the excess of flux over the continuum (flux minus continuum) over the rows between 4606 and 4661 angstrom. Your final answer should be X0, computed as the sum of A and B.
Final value 21.7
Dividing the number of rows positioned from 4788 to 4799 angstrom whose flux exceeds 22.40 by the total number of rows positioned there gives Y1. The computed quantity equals 0.4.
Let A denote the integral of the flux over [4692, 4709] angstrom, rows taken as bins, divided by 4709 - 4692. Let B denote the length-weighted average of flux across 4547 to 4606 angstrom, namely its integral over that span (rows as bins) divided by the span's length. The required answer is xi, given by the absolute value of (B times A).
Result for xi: 468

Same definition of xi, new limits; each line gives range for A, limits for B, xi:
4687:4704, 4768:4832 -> 488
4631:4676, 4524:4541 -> 453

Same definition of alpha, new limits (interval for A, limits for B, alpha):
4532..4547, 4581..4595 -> -1.671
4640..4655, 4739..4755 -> -1.669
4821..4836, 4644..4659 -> -1.674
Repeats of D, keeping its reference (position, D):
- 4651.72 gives 9.8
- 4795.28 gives 9.5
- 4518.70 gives 9.7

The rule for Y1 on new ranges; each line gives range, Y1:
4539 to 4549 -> 0.0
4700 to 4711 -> 0.0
